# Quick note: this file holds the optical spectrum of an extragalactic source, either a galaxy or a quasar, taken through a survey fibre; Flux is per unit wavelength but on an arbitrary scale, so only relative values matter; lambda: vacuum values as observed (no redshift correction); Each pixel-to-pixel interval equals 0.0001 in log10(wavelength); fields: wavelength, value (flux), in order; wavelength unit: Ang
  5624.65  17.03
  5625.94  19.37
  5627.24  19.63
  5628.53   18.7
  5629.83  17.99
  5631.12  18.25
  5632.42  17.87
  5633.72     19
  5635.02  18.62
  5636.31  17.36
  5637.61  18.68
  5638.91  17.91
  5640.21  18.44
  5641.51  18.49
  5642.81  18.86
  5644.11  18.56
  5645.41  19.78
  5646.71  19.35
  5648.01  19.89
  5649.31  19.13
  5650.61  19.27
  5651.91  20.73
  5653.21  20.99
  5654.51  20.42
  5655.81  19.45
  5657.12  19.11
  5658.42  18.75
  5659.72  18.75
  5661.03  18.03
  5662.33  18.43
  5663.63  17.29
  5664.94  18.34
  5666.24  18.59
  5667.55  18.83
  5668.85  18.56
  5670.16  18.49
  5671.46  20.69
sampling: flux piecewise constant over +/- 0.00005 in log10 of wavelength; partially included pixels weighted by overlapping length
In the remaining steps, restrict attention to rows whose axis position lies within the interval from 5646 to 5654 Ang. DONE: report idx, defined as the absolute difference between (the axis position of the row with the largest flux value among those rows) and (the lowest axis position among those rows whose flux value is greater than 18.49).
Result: 6.5 Ang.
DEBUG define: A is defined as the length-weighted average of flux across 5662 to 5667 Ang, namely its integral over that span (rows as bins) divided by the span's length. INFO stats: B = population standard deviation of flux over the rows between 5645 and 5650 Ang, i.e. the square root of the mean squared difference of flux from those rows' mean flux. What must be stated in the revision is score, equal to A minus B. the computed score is 17.8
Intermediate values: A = 18.2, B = 0.3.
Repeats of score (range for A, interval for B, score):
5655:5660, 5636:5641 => 18.6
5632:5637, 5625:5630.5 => 17.6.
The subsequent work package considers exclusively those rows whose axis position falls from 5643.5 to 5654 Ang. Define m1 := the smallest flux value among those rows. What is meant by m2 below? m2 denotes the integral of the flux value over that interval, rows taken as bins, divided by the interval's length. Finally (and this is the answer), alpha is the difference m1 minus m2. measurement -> -1.18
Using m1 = 18.56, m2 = 19.7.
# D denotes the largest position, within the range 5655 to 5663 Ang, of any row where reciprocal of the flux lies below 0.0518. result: 5655.81 Ang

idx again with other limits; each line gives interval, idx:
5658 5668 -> 9.1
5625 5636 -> 1.3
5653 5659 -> 0.0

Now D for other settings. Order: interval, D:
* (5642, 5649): 5648.01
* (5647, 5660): 5655.81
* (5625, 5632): 5627.24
